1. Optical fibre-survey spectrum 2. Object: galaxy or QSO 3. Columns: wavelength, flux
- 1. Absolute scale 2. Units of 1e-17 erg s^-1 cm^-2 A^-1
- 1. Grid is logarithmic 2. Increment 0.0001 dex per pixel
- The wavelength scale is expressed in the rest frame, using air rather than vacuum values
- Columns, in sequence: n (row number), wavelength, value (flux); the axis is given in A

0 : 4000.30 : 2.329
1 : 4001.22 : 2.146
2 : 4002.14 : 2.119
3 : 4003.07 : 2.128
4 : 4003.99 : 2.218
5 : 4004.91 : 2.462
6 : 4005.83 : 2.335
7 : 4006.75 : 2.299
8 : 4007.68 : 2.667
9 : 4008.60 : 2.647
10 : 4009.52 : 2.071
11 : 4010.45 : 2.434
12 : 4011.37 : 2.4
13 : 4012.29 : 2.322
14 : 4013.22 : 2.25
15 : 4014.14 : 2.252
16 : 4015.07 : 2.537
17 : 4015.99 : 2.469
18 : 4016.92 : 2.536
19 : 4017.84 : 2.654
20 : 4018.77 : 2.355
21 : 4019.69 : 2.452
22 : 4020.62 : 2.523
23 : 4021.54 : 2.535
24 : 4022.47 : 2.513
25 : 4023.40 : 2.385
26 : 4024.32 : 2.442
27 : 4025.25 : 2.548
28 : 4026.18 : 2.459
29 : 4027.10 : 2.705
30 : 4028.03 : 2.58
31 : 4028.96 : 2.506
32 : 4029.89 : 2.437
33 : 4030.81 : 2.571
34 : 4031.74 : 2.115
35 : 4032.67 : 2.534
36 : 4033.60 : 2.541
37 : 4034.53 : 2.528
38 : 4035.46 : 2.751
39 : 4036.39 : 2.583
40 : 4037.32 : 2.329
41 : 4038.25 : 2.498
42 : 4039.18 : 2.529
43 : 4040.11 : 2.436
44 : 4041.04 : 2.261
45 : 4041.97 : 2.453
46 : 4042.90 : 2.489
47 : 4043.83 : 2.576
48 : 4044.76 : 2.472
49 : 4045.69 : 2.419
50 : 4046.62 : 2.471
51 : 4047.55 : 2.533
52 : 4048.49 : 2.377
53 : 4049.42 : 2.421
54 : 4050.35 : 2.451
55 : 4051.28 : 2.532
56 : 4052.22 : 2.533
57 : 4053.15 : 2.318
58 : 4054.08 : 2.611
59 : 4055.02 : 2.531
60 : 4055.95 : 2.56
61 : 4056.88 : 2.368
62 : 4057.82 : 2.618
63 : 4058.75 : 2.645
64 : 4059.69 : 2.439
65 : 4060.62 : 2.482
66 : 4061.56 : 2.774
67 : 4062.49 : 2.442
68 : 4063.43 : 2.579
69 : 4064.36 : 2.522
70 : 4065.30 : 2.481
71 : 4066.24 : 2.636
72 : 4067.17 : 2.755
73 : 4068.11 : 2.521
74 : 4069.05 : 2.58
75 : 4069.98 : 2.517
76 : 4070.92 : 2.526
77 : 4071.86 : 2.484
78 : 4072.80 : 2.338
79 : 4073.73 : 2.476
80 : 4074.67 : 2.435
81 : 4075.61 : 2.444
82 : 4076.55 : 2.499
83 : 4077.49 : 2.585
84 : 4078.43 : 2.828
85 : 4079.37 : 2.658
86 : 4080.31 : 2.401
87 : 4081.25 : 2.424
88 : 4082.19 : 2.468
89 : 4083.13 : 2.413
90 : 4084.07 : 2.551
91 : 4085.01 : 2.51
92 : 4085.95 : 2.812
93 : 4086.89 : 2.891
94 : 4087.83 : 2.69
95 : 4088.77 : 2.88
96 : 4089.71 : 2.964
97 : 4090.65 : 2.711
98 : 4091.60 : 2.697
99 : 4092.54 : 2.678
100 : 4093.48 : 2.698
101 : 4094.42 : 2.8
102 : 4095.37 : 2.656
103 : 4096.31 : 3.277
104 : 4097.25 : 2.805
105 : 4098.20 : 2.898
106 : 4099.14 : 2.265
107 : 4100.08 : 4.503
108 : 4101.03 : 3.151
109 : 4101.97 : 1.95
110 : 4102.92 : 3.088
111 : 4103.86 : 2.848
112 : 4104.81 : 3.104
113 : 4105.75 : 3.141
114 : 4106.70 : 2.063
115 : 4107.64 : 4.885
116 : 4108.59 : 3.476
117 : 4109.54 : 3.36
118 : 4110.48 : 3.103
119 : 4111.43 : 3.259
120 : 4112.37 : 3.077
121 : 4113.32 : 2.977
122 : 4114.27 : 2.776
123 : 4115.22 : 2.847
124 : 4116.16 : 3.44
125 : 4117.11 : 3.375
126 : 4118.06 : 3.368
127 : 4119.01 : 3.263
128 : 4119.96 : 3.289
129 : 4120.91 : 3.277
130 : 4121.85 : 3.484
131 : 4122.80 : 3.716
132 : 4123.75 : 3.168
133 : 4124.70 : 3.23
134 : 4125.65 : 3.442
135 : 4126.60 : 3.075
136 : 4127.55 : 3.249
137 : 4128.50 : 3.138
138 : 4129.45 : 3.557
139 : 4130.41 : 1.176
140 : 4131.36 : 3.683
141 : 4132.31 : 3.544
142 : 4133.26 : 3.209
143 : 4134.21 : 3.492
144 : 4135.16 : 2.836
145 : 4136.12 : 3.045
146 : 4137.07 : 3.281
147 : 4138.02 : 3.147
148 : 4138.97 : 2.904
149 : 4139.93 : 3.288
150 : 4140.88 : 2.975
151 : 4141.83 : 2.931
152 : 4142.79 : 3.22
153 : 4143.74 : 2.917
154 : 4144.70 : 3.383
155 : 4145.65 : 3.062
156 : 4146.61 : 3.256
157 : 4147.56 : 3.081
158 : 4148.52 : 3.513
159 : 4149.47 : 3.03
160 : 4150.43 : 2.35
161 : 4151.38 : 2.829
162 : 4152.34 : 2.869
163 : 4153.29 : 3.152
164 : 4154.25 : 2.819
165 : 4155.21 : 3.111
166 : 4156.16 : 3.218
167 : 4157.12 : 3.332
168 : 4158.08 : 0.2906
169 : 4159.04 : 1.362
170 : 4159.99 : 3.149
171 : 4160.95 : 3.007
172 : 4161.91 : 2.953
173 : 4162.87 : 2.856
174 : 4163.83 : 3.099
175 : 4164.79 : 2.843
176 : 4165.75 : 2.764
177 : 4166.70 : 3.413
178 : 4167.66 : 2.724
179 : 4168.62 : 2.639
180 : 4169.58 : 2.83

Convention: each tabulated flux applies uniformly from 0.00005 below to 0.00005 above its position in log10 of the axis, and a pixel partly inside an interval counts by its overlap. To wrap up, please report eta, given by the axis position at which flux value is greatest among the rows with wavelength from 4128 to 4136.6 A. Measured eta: 4131.36 A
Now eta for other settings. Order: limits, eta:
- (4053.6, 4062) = 4061.56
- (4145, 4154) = 4148.52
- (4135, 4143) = 4139.93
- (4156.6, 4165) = 4157.12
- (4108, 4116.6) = 4108.59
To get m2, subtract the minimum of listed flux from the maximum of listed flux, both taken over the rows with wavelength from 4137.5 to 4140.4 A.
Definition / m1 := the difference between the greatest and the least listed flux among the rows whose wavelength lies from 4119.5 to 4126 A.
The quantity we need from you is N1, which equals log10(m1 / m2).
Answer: 0.15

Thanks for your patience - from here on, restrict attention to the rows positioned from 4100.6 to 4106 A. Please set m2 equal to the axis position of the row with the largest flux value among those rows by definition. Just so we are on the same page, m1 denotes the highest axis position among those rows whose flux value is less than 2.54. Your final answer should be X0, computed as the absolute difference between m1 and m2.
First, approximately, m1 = 4101.97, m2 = 4101.03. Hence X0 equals 0.9 A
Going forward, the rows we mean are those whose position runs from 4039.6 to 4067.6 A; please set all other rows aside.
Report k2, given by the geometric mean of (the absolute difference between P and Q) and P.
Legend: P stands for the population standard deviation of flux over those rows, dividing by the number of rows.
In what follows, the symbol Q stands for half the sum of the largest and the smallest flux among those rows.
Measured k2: 0.52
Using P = 0.11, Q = 2.52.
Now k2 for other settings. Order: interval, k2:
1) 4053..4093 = 0.62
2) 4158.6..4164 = 1.01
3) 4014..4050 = 0.52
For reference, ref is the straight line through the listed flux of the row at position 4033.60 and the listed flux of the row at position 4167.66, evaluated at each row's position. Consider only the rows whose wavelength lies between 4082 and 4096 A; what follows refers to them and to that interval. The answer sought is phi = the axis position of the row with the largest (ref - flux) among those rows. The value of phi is 4083.13 A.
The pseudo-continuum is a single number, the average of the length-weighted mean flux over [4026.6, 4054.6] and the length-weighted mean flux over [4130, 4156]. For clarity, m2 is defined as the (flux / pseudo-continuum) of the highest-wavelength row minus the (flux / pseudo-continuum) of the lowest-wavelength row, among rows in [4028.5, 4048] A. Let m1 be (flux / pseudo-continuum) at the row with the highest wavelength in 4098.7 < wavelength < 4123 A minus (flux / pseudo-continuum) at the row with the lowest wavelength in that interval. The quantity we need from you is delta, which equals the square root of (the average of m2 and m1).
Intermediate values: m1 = 0.524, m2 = 0.010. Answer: 0.52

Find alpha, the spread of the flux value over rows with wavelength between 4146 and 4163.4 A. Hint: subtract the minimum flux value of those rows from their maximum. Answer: 3.22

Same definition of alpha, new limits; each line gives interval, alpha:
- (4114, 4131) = 2.54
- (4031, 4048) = 0.64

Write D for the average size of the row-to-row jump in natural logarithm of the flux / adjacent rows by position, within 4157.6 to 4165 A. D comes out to 0.38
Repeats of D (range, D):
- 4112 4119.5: 0.05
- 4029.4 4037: 0.08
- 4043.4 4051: 0.03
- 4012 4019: 0.05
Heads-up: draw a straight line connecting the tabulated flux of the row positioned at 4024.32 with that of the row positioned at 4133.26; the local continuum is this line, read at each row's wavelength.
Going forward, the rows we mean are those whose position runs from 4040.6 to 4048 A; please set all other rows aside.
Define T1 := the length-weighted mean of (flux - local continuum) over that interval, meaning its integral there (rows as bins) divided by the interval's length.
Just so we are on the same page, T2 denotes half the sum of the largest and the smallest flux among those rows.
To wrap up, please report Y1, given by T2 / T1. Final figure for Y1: -20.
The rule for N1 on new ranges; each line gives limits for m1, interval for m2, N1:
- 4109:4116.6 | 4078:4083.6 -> 0.19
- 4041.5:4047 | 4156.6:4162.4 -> -1.29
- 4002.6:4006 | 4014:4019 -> -0.08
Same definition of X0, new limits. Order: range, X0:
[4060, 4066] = 3.7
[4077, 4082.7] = 3.8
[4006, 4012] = 3.7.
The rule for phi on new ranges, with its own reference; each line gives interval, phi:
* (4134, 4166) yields 4158.08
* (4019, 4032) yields 4031.74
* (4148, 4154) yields 4150.43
